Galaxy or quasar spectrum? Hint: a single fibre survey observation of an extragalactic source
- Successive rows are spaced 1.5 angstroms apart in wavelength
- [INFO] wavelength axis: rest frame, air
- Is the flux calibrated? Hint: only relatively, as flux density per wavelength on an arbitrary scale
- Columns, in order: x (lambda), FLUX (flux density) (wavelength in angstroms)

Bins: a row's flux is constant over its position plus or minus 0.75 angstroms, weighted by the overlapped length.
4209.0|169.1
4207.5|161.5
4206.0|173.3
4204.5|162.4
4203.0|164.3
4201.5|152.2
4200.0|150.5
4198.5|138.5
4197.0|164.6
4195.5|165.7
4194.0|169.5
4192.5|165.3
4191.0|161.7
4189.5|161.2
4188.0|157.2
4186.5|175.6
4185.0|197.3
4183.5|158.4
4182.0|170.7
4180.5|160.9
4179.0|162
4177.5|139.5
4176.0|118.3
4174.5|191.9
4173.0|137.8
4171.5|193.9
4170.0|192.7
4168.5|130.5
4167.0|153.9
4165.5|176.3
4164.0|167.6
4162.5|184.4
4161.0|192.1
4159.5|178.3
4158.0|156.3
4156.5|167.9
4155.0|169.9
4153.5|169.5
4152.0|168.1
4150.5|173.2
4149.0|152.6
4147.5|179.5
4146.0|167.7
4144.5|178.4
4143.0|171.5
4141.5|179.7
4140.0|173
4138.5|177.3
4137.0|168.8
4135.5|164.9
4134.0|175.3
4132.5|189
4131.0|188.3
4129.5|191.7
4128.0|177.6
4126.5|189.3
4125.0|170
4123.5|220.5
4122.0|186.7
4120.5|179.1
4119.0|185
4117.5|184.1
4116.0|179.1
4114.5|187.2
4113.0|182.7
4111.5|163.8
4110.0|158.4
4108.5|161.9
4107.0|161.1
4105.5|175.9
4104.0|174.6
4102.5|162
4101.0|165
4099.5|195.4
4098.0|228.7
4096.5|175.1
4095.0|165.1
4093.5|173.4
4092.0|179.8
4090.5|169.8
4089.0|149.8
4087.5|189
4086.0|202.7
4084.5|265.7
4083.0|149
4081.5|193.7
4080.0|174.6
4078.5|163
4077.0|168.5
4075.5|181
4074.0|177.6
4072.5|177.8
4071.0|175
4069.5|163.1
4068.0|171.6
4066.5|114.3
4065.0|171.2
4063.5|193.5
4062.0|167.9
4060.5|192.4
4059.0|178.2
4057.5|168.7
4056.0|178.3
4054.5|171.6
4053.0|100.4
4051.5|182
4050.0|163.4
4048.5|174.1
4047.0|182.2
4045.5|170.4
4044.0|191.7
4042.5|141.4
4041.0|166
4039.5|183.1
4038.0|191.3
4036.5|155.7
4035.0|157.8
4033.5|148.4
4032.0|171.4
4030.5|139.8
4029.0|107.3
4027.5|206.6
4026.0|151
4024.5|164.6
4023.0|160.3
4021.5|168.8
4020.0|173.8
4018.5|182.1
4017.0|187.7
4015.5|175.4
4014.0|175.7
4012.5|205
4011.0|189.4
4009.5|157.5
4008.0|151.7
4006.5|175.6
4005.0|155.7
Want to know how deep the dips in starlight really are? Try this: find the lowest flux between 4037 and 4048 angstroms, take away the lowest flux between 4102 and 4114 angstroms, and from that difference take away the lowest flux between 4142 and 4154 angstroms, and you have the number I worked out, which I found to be -170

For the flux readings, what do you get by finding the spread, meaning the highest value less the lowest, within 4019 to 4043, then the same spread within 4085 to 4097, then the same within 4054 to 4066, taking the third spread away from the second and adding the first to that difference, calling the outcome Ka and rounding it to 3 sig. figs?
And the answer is 127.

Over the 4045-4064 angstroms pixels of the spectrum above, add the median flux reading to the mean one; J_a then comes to 345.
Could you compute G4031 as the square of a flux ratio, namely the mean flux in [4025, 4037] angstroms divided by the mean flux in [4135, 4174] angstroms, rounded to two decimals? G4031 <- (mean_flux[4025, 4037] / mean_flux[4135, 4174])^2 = 0.83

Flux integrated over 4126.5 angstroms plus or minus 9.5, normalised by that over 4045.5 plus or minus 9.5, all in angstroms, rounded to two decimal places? 1.11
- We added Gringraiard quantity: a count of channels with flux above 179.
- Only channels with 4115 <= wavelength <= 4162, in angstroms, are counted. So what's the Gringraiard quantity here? 13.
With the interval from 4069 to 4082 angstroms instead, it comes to 2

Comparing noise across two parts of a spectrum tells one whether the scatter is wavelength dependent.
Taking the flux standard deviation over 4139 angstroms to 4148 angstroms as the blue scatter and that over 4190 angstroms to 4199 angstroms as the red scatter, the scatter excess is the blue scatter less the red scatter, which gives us -6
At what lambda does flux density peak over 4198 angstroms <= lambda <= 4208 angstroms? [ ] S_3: 4206.0 angstroms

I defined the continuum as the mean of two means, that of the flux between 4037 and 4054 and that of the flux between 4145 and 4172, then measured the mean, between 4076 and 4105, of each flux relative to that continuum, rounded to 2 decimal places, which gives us 1.07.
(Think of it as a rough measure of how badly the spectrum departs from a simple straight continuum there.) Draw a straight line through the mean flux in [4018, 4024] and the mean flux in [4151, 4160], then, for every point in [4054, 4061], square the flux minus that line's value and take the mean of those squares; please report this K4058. 122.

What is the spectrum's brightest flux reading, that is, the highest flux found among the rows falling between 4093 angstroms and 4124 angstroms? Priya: 228.7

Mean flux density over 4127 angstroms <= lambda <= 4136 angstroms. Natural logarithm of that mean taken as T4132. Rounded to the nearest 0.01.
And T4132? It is 5.20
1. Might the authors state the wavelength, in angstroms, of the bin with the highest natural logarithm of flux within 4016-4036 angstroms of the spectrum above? 4027.5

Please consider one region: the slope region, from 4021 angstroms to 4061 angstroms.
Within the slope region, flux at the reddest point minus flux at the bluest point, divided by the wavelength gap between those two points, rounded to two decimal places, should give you 0.61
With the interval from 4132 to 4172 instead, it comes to 0.13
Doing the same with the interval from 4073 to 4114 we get 0.13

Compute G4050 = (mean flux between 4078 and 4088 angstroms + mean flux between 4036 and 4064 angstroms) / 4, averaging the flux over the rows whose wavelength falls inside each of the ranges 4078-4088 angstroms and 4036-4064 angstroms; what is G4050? 91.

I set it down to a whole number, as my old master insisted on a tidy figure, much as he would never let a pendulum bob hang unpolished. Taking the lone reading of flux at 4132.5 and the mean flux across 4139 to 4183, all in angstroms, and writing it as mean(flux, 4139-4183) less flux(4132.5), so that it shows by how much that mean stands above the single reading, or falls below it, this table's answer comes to -21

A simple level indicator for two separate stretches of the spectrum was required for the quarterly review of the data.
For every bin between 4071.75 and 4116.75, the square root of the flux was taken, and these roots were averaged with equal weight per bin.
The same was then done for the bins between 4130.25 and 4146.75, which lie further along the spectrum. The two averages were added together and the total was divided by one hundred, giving 0.266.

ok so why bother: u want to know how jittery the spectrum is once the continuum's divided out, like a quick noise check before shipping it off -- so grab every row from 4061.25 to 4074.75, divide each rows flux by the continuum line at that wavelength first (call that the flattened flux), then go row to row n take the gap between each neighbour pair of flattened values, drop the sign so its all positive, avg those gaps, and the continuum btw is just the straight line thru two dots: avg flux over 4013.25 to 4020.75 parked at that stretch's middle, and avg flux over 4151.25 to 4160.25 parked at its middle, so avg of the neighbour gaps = 0.13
